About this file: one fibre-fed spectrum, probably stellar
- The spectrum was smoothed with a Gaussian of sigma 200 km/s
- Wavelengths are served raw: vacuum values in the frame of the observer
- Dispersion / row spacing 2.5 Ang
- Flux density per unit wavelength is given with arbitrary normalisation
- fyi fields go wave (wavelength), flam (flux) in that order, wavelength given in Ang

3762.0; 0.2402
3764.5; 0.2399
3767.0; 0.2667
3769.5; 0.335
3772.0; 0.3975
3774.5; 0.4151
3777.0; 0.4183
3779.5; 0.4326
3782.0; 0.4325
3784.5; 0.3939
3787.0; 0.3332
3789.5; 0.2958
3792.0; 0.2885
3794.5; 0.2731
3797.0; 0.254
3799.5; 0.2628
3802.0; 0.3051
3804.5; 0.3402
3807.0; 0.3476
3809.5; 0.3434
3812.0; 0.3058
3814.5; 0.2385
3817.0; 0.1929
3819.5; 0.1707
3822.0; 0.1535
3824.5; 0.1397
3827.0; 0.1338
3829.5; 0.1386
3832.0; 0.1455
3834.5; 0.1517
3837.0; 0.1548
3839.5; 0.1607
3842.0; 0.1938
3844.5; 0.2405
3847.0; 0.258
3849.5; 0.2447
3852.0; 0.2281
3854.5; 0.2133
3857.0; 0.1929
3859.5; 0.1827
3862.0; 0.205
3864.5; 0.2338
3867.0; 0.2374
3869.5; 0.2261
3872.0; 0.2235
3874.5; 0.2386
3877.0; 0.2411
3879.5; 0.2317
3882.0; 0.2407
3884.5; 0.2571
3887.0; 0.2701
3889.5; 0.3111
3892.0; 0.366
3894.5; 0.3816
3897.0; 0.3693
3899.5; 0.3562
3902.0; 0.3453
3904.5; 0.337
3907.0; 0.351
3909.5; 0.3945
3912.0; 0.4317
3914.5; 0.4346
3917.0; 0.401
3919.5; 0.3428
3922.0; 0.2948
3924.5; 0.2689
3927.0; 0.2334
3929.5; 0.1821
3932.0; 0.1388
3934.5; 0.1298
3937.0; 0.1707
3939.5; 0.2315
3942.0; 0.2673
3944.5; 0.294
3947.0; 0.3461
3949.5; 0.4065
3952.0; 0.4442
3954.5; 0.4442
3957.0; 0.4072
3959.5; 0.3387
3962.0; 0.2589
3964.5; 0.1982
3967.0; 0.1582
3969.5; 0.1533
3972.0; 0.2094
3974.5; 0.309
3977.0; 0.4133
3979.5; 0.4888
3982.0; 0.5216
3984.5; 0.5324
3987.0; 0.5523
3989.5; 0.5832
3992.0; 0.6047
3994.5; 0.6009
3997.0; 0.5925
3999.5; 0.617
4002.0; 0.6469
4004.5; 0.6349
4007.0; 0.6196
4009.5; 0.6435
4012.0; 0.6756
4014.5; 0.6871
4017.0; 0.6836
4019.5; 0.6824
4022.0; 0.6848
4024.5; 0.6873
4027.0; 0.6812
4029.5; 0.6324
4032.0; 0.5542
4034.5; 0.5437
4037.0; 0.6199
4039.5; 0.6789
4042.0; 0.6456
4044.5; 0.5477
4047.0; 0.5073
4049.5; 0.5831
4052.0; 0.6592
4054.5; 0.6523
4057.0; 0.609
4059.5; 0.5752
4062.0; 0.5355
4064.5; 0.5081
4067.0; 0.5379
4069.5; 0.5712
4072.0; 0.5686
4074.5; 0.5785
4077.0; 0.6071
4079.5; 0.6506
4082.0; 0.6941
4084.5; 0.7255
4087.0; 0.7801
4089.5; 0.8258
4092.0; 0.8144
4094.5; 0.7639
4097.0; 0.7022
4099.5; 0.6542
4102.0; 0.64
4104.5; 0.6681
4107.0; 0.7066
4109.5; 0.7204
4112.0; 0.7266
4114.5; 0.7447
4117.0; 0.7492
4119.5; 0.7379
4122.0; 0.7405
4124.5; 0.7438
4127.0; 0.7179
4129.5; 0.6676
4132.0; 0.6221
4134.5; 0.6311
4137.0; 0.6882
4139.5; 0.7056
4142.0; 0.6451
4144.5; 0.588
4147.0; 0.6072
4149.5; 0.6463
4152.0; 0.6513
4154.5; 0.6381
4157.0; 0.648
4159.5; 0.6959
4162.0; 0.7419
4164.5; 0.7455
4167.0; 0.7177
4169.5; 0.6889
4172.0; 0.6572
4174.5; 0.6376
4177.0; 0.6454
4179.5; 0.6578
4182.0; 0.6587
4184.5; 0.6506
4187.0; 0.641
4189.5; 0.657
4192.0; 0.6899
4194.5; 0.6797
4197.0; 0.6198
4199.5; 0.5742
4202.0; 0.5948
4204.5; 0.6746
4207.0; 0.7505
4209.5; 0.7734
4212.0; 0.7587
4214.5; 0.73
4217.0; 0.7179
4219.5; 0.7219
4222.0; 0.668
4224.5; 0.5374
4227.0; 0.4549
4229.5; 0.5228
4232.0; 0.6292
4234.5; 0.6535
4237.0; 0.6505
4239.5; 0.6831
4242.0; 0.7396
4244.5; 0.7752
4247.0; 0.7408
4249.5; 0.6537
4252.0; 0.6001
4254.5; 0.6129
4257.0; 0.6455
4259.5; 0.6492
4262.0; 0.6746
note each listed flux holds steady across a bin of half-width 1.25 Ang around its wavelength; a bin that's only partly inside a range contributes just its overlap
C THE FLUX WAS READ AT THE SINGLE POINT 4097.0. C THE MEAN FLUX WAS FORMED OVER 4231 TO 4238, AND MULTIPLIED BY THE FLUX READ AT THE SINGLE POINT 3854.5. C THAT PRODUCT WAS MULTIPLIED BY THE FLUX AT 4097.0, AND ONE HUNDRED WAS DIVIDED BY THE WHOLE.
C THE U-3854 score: 1036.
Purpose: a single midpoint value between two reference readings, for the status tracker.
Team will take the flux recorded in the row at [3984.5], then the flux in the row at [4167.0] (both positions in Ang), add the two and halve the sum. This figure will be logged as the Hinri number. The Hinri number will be 0.63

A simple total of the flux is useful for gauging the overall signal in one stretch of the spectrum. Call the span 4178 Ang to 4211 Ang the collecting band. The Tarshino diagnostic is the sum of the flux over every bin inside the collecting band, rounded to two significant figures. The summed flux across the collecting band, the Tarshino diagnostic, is 8.6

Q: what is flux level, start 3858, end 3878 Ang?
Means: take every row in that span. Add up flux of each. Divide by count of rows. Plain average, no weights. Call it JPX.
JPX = 0.2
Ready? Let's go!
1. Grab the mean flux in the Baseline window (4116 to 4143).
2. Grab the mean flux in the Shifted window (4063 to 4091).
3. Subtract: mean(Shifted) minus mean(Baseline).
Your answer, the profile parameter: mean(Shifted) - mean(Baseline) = -0.05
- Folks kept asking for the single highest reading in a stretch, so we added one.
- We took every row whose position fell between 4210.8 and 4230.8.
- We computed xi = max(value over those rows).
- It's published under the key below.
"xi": 0.7587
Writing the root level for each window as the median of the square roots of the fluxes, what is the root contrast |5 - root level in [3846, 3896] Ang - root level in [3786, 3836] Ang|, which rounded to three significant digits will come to 4.00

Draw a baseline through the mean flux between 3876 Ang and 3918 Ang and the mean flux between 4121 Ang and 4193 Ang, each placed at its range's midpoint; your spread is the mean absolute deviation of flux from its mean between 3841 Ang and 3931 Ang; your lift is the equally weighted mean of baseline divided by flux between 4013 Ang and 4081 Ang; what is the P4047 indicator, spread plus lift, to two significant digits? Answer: 0.94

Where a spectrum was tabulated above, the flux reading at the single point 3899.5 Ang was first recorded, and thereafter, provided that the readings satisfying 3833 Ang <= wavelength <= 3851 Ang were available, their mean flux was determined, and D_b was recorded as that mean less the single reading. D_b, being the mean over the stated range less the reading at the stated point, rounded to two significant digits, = -0.16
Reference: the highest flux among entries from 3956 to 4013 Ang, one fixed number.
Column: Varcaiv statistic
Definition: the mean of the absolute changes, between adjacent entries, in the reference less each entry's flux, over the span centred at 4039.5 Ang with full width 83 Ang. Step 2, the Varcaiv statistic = 0.032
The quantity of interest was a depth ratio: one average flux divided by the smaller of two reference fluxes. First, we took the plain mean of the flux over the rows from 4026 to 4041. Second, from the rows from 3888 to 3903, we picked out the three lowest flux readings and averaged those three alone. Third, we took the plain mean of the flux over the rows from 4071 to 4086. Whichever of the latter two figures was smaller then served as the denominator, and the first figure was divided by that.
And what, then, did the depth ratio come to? 1.8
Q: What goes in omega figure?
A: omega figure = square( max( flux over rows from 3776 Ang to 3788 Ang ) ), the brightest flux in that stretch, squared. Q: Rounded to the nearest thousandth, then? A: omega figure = 0.187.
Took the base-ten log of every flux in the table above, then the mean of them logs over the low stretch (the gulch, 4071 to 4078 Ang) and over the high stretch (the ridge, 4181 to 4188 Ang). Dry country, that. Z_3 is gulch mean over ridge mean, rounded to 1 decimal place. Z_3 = 1.2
